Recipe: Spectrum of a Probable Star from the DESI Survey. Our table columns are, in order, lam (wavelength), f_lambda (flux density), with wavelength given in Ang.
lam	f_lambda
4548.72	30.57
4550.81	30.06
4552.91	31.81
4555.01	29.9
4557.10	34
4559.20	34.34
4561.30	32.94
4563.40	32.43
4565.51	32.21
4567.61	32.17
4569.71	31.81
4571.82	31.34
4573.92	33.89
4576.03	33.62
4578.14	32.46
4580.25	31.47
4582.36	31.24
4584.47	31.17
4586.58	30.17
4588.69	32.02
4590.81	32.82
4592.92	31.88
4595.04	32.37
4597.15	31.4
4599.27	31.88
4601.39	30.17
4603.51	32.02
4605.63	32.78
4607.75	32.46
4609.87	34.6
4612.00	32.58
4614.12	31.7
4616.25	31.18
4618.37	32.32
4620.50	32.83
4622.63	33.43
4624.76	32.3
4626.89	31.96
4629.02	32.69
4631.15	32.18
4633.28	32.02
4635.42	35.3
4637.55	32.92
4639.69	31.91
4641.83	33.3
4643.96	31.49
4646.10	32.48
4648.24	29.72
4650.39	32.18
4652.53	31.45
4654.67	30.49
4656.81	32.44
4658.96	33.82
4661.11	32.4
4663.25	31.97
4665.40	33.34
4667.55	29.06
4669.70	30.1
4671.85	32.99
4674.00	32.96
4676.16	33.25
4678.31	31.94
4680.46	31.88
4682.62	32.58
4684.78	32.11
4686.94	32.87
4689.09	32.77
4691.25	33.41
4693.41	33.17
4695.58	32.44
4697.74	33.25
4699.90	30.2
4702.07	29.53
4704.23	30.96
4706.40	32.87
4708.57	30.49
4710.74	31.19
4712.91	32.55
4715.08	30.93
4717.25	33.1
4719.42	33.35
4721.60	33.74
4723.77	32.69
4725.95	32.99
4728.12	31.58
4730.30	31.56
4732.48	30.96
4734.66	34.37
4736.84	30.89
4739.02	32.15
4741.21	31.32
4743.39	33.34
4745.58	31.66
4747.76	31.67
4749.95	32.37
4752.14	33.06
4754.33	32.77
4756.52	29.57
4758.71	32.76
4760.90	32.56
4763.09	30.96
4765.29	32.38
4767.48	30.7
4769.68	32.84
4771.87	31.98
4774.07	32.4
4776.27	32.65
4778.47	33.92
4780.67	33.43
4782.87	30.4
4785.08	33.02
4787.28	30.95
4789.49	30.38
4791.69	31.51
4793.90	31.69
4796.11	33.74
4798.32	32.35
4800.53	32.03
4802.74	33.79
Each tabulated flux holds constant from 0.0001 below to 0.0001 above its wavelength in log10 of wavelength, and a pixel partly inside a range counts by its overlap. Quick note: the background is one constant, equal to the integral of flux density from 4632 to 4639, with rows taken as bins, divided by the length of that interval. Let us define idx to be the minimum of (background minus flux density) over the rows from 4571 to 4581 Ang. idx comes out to -0.6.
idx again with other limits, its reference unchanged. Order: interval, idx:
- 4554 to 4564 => -1.1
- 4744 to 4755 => 0.2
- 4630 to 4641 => -2.0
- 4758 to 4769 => 0.5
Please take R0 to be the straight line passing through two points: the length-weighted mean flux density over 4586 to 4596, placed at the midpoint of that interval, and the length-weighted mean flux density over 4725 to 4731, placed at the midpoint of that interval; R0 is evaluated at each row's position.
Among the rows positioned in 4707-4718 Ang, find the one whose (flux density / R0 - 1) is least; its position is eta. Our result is 4708.57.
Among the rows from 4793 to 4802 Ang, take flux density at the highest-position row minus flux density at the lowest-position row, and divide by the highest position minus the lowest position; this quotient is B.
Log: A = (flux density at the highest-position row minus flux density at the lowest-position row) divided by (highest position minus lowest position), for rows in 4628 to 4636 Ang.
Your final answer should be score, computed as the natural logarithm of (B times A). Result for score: -3.9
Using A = 0.41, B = 0.05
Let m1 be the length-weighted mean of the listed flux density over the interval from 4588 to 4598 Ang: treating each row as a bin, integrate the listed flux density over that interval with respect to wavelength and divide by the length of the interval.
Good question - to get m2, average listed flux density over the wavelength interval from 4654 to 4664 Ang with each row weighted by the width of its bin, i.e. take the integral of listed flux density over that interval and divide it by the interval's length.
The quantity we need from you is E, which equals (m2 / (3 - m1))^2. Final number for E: 1.23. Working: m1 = 32.1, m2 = 32.3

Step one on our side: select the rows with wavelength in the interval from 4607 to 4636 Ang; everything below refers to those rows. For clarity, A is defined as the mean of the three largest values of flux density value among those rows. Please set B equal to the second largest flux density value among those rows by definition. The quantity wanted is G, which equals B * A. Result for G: 1192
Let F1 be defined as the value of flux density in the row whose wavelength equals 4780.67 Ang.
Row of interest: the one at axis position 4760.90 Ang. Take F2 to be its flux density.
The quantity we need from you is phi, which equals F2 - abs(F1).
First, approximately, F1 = 33.43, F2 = 32.56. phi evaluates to -1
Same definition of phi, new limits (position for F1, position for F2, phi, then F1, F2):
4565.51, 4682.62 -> 0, 32.21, 32.58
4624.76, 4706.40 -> 1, 32.3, 32.87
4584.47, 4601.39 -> -1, 31.17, 30.17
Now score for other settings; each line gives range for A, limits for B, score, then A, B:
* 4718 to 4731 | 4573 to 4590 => -3.9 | -0.16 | -0.13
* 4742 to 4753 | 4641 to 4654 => -5.2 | -0.03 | -0.17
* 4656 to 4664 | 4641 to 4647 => -4.3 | -0.07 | -0.19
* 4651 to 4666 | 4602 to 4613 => -4.6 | 0.15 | 0.07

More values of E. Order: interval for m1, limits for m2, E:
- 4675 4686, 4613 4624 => 1.21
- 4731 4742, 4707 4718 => 1.20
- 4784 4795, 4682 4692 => 1.32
